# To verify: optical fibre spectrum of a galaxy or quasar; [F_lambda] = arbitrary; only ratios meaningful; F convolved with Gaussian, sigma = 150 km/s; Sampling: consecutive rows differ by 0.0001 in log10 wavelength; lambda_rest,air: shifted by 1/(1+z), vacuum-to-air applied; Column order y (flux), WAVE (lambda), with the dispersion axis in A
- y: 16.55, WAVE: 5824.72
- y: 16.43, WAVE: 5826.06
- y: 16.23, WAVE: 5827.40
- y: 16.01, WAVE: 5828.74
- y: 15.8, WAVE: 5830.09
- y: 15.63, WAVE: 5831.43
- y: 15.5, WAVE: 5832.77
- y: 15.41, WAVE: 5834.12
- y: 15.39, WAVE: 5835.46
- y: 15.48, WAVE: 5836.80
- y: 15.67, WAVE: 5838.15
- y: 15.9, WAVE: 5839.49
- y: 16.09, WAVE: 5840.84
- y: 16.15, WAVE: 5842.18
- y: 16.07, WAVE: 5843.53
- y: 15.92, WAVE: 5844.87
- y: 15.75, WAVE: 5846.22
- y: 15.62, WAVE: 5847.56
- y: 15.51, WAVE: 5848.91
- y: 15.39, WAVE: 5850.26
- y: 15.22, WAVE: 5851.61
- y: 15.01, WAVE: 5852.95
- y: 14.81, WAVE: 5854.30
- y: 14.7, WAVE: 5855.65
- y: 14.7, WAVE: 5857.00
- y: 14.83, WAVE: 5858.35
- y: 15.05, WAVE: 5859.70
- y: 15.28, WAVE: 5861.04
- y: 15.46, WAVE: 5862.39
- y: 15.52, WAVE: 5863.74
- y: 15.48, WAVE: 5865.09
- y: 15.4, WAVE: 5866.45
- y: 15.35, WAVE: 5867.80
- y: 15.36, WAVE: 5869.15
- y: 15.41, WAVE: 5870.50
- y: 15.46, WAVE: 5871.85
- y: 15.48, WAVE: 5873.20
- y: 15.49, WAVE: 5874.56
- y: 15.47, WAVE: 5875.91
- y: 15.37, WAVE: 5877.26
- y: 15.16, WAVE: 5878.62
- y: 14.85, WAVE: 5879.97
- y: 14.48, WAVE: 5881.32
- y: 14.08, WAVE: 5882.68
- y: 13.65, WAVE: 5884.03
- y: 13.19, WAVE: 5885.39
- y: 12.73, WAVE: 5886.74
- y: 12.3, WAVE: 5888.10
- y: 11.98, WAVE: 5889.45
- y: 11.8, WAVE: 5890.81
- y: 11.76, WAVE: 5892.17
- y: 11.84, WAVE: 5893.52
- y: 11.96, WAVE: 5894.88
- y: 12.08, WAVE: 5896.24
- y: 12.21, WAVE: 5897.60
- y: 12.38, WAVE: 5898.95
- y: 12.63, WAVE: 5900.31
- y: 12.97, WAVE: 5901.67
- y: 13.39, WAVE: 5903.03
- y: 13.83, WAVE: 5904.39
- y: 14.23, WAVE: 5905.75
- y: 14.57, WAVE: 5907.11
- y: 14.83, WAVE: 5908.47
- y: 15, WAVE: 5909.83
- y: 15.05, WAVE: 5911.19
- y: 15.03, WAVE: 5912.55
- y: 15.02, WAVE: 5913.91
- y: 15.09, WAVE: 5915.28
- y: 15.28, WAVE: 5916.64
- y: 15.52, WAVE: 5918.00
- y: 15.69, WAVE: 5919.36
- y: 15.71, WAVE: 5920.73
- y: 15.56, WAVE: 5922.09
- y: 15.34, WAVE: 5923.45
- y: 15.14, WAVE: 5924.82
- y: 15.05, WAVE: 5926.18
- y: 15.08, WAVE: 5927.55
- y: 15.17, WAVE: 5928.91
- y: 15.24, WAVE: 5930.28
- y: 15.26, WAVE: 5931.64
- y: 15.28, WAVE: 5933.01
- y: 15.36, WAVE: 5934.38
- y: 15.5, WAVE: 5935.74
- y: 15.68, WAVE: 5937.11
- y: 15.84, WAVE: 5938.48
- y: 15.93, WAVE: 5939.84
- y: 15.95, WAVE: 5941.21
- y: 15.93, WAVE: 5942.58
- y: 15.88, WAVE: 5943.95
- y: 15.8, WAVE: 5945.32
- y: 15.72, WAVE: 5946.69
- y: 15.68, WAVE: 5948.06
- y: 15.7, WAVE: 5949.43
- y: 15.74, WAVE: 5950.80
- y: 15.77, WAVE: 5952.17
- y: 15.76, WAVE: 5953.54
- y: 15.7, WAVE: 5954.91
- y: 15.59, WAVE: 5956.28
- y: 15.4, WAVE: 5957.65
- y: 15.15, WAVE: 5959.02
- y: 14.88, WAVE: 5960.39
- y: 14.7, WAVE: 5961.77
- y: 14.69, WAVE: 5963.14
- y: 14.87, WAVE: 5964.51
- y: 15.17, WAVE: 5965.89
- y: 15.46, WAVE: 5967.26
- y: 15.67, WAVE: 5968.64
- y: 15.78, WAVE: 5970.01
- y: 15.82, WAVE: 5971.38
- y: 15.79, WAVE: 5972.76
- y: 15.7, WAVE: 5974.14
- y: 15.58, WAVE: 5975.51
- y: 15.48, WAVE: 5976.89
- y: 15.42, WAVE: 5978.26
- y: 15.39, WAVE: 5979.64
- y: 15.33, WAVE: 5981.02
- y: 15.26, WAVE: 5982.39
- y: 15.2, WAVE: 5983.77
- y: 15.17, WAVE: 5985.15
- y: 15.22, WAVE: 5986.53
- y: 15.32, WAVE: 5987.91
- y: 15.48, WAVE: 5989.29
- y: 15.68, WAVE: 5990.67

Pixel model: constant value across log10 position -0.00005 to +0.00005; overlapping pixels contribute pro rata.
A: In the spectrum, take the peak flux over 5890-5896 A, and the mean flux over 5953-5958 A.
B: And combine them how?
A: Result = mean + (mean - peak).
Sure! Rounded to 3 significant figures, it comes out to 19.3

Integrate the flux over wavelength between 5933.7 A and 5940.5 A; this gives 107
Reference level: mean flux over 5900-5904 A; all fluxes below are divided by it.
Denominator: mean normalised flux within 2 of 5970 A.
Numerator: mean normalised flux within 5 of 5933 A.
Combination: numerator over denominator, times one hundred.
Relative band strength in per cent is 97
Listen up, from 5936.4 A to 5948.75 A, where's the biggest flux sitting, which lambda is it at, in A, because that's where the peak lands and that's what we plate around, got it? 5941.21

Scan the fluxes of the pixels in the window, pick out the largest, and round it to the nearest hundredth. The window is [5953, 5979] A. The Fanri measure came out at 15.82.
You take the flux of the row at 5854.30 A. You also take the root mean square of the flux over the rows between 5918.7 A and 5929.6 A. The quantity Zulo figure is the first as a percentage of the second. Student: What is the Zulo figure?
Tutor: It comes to 97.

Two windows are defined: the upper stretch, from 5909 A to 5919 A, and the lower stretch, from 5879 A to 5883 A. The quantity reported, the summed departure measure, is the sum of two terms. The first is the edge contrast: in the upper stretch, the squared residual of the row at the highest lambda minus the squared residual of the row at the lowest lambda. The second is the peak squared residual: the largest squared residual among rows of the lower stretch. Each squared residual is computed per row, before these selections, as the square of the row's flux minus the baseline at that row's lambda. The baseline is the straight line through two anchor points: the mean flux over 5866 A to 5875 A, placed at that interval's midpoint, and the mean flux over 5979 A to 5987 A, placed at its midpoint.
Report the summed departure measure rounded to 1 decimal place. 1.6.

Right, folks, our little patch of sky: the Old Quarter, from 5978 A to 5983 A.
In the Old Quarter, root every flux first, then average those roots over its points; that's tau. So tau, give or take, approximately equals 3.92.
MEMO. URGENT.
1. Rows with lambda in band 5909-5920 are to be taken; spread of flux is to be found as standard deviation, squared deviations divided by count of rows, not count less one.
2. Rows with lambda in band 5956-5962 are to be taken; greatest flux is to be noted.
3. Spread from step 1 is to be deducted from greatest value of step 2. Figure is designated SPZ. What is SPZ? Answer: 15.3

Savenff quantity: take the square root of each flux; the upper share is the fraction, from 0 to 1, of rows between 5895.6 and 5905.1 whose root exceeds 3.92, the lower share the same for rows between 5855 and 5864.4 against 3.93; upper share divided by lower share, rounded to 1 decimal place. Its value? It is 0.0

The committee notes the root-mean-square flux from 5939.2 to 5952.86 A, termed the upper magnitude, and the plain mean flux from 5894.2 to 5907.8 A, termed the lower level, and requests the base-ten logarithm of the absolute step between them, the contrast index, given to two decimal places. 0.44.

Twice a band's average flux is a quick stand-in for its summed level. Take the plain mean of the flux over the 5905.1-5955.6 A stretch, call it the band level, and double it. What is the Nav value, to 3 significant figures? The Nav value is 30.8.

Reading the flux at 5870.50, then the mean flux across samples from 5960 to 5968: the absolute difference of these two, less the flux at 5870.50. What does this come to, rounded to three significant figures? -15.0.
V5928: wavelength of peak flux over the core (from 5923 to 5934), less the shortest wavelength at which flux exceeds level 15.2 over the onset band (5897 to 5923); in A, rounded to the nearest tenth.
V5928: 6.8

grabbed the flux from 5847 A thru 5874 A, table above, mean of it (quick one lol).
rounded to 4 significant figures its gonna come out 15.25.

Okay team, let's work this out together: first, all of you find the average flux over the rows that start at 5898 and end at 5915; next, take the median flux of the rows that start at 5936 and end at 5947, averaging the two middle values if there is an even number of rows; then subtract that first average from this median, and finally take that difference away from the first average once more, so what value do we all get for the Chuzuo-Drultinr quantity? 12.3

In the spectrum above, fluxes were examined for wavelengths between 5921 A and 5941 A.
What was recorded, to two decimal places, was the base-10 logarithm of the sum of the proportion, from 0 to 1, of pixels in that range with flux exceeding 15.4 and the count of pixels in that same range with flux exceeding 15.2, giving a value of 1.02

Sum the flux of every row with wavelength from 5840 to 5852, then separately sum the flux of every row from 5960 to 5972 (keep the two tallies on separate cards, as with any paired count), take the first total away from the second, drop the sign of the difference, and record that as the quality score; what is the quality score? 5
